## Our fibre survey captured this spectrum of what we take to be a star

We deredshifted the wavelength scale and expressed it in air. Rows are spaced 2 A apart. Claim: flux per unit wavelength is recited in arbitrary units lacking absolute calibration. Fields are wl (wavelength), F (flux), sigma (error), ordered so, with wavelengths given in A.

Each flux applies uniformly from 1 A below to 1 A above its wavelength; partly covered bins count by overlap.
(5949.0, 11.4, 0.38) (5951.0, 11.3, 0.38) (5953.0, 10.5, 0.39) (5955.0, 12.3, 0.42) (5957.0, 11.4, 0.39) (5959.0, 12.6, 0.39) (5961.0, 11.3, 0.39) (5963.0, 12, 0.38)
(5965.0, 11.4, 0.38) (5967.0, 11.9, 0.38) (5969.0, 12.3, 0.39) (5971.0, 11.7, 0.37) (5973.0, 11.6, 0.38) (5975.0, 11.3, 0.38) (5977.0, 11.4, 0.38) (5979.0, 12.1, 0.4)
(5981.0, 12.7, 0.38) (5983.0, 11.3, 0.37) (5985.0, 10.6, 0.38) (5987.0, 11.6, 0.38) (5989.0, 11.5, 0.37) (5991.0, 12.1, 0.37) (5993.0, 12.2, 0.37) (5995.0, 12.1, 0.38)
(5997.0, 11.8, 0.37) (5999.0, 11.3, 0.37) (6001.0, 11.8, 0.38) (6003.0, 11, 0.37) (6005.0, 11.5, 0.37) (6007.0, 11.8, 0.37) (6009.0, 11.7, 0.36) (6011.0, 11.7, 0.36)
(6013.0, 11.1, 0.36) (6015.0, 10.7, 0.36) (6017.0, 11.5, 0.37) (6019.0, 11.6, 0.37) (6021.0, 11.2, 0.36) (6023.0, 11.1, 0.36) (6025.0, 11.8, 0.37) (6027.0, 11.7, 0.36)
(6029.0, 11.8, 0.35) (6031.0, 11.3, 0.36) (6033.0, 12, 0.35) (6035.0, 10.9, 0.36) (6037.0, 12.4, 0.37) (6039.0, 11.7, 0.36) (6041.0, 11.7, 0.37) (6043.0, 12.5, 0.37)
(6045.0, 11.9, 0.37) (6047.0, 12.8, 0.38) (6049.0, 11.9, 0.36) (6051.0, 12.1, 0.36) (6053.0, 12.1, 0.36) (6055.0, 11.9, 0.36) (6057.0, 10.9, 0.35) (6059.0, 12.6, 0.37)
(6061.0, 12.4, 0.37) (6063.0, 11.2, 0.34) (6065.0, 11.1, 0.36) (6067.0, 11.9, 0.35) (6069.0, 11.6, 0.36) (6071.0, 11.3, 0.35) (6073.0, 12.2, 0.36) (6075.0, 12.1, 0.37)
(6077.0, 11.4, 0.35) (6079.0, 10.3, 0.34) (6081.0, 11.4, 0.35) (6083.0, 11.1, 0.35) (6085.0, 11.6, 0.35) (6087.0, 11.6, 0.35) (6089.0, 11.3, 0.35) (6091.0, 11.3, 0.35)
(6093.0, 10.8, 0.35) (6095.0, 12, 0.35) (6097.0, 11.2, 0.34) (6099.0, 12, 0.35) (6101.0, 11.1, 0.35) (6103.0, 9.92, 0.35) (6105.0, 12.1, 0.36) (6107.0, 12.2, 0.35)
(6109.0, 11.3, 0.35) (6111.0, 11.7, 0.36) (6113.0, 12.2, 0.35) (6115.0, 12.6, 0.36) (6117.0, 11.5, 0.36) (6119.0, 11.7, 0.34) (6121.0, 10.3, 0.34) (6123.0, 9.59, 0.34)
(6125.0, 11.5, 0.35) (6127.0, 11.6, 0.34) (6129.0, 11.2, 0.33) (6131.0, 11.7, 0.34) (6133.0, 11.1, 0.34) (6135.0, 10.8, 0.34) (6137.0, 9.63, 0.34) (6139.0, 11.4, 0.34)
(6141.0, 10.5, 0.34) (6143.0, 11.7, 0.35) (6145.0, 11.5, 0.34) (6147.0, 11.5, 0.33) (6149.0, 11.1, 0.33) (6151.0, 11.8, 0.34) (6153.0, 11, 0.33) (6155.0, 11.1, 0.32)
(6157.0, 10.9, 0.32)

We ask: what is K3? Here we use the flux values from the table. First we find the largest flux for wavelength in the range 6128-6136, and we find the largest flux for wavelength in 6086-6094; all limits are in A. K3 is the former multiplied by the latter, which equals 136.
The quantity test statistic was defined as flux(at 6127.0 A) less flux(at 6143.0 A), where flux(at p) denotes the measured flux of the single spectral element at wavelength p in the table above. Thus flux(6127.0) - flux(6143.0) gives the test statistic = -0.10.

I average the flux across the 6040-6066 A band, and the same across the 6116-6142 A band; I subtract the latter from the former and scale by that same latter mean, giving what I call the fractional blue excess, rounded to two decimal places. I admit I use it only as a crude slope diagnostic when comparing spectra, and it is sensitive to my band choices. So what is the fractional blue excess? 0.09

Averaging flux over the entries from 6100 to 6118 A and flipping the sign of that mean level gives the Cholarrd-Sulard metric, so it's -11.6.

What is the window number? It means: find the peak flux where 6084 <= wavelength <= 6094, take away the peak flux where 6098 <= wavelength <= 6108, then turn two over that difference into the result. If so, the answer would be -3.3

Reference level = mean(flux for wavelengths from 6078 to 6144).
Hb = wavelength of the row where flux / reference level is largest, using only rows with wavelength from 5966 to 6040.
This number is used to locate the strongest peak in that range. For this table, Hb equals 5981.0 A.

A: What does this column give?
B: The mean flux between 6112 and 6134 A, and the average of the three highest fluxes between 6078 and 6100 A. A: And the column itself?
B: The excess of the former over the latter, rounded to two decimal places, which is -0.50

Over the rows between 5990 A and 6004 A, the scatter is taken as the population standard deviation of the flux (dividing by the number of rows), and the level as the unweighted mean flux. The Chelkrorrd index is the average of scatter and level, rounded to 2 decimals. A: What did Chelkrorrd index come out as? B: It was 6.09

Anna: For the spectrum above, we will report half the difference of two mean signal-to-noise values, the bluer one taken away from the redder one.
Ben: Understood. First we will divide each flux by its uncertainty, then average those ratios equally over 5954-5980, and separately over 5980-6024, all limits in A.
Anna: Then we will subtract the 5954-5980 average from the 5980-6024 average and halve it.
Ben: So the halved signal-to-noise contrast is 0.37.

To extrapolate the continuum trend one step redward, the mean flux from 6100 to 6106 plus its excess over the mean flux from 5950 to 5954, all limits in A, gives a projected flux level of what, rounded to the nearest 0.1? 11.2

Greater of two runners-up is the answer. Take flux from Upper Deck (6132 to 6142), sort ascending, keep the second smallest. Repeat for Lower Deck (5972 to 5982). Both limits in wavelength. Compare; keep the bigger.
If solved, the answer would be 11.4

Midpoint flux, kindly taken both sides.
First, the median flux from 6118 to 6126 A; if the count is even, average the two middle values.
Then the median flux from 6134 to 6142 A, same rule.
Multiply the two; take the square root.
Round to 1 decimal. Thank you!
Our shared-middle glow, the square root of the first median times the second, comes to 10.8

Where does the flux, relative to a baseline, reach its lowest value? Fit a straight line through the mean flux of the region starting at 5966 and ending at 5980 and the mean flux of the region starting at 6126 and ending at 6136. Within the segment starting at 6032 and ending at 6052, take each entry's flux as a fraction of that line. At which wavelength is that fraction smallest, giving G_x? 6035.0 A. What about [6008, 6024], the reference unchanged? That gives 6015.0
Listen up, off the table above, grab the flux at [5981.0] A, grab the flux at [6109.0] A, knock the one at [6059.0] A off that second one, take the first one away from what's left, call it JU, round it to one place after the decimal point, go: -14.0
